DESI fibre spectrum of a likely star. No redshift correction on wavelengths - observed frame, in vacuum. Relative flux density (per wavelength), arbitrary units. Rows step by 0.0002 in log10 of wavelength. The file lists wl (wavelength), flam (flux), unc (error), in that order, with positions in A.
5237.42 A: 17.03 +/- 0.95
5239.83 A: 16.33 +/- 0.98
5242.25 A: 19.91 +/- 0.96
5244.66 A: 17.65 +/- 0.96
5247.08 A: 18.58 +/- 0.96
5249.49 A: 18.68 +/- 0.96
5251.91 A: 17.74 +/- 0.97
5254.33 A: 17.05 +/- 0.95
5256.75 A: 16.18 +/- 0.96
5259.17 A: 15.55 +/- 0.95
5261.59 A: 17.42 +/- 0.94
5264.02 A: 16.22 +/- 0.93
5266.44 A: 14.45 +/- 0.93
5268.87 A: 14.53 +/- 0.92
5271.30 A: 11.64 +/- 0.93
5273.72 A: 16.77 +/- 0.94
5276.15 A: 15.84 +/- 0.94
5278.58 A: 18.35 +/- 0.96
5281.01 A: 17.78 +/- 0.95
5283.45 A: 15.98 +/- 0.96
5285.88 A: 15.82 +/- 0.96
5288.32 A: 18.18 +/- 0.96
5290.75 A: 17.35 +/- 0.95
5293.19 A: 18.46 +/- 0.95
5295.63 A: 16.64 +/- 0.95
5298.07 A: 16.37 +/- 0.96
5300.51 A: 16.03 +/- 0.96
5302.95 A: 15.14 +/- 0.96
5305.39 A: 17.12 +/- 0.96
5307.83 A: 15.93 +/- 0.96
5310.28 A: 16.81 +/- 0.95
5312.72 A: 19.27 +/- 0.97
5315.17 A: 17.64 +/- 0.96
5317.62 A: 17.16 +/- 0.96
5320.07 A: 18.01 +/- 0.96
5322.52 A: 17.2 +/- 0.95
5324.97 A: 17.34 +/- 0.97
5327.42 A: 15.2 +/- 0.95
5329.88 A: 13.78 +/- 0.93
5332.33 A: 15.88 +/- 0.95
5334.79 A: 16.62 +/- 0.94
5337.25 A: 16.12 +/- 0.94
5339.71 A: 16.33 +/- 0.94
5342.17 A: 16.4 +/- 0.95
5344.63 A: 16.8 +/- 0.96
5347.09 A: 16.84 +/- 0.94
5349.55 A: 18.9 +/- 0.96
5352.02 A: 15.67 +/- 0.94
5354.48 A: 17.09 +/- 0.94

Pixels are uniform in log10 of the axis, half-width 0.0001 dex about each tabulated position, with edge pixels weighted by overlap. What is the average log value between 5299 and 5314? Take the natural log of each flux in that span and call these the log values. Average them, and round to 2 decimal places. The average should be 2.81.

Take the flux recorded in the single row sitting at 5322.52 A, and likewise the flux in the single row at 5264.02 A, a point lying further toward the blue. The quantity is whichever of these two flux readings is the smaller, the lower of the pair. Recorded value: 16.2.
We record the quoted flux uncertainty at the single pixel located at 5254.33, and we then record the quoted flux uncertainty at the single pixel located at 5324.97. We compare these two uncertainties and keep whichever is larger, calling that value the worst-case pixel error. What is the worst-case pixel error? 0.970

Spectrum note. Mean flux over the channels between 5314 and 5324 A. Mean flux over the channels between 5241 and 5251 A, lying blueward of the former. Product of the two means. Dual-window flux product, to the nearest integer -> 327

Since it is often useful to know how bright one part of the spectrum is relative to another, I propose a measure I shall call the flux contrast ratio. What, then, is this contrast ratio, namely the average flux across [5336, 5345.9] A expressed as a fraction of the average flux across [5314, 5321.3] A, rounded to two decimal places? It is 0.93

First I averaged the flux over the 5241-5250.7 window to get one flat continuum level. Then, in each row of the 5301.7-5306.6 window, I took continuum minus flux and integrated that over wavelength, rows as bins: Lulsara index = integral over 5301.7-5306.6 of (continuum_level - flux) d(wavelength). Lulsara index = 12.6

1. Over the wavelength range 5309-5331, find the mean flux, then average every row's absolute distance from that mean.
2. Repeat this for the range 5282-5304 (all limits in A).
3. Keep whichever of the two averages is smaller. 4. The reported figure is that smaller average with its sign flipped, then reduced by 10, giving -10.9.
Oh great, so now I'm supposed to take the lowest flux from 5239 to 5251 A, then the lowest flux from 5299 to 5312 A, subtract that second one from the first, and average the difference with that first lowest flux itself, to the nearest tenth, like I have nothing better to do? 8.8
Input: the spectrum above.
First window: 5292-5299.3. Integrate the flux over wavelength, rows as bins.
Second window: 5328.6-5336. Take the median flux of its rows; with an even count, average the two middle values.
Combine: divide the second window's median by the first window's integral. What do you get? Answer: 0.127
